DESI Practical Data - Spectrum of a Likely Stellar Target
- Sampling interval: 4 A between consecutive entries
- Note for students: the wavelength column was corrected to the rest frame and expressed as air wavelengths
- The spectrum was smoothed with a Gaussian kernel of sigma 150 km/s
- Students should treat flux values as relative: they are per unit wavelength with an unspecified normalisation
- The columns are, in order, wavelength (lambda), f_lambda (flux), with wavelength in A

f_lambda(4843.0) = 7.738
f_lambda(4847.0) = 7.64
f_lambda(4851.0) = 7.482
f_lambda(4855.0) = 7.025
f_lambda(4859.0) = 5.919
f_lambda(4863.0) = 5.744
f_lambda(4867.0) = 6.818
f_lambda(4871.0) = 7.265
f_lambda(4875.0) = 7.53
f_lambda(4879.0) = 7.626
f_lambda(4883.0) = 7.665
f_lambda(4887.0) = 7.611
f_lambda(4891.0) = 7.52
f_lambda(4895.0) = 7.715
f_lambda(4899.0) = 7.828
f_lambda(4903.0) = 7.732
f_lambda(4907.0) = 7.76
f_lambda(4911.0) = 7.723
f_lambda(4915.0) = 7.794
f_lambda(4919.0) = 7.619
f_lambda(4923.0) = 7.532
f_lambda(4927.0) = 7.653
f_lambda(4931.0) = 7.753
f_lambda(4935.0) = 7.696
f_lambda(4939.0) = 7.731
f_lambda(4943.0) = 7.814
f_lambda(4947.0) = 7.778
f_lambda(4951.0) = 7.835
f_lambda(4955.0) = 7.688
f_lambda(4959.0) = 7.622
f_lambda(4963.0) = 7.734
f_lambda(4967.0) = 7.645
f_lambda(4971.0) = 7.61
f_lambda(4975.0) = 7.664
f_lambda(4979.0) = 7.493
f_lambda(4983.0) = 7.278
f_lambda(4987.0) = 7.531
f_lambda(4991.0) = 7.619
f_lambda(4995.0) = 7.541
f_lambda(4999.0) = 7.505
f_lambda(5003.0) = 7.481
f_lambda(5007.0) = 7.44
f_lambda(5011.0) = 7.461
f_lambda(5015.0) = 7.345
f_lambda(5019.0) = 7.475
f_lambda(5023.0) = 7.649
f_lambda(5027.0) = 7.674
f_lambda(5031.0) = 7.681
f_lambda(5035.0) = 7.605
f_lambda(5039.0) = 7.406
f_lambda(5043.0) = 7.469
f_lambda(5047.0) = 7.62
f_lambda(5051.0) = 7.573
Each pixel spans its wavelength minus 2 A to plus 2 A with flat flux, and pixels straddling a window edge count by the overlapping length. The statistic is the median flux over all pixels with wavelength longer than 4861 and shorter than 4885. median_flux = 7.40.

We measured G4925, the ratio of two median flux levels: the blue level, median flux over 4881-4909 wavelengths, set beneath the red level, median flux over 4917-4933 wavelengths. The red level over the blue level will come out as 0.99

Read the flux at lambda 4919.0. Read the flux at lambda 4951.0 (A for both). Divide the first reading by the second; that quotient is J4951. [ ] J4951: 0.97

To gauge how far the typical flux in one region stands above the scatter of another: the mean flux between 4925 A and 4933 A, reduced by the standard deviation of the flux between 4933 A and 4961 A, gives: 7.63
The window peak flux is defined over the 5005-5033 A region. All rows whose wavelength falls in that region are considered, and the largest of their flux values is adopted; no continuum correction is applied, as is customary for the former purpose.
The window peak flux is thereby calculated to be 7.681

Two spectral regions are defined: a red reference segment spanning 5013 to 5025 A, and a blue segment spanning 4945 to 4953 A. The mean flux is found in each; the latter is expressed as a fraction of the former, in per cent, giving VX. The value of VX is 104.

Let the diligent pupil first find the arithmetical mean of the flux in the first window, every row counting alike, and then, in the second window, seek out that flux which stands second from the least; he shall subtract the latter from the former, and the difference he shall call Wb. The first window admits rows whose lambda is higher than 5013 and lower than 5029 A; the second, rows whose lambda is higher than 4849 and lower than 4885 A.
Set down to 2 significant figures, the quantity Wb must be 1.6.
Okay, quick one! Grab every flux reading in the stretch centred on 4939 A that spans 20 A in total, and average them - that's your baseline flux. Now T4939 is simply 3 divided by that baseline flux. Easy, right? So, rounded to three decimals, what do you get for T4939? 0.387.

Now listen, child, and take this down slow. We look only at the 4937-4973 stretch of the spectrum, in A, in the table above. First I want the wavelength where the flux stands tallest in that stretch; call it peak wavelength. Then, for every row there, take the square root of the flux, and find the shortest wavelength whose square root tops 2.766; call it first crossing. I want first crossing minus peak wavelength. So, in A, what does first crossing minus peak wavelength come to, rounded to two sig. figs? -12 A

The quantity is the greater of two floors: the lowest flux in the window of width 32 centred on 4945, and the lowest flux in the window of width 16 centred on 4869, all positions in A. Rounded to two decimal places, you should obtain 7.62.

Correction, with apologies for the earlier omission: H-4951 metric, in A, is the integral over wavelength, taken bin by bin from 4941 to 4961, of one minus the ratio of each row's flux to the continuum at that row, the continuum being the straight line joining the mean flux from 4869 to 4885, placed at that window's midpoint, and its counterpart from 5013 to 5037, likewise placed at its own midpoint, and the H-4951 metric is -0.53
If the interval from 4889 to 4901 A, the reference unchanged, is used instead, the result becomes -0.26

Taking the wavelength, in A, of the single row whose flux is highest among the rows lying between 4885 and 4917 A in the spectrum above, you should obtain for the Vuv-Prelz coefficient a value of 4899.0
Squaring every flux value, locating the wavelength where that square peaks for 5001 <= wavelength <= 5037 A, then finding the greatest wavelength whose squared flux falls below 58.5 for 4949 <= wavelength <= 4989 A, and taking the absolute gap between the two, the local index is 44 A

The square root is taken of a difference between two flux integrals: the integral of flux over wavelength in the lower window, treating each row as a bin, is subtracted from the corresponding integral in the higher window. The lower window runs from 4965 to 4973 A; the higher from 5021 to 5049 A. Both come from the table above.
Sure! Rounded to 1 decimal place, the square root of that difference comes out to 12.3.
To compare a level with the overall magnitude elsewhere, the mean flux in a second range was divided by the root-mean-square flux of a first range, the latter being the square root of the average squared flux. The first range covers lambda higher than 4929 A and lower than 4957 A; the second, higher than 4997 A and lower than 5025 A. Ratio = 0.96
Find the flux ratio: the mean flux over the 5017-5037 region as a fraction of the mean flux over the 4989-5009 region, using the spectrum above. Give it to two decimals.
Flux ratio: 1.01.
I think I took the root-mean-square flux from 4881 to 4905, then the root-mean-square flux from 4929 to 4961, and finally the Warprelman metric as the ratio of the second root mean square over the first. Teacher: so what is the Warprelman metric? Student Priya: 1.008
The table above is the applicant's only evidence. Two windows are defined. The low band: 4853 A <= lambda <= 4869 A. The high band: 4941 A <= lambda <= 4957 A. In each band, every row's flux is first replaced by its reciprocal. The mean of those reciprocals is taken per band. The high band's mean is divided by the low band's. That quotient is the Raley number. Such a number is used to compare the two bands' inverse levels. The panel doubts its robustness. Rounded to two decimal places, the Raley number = 0.81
